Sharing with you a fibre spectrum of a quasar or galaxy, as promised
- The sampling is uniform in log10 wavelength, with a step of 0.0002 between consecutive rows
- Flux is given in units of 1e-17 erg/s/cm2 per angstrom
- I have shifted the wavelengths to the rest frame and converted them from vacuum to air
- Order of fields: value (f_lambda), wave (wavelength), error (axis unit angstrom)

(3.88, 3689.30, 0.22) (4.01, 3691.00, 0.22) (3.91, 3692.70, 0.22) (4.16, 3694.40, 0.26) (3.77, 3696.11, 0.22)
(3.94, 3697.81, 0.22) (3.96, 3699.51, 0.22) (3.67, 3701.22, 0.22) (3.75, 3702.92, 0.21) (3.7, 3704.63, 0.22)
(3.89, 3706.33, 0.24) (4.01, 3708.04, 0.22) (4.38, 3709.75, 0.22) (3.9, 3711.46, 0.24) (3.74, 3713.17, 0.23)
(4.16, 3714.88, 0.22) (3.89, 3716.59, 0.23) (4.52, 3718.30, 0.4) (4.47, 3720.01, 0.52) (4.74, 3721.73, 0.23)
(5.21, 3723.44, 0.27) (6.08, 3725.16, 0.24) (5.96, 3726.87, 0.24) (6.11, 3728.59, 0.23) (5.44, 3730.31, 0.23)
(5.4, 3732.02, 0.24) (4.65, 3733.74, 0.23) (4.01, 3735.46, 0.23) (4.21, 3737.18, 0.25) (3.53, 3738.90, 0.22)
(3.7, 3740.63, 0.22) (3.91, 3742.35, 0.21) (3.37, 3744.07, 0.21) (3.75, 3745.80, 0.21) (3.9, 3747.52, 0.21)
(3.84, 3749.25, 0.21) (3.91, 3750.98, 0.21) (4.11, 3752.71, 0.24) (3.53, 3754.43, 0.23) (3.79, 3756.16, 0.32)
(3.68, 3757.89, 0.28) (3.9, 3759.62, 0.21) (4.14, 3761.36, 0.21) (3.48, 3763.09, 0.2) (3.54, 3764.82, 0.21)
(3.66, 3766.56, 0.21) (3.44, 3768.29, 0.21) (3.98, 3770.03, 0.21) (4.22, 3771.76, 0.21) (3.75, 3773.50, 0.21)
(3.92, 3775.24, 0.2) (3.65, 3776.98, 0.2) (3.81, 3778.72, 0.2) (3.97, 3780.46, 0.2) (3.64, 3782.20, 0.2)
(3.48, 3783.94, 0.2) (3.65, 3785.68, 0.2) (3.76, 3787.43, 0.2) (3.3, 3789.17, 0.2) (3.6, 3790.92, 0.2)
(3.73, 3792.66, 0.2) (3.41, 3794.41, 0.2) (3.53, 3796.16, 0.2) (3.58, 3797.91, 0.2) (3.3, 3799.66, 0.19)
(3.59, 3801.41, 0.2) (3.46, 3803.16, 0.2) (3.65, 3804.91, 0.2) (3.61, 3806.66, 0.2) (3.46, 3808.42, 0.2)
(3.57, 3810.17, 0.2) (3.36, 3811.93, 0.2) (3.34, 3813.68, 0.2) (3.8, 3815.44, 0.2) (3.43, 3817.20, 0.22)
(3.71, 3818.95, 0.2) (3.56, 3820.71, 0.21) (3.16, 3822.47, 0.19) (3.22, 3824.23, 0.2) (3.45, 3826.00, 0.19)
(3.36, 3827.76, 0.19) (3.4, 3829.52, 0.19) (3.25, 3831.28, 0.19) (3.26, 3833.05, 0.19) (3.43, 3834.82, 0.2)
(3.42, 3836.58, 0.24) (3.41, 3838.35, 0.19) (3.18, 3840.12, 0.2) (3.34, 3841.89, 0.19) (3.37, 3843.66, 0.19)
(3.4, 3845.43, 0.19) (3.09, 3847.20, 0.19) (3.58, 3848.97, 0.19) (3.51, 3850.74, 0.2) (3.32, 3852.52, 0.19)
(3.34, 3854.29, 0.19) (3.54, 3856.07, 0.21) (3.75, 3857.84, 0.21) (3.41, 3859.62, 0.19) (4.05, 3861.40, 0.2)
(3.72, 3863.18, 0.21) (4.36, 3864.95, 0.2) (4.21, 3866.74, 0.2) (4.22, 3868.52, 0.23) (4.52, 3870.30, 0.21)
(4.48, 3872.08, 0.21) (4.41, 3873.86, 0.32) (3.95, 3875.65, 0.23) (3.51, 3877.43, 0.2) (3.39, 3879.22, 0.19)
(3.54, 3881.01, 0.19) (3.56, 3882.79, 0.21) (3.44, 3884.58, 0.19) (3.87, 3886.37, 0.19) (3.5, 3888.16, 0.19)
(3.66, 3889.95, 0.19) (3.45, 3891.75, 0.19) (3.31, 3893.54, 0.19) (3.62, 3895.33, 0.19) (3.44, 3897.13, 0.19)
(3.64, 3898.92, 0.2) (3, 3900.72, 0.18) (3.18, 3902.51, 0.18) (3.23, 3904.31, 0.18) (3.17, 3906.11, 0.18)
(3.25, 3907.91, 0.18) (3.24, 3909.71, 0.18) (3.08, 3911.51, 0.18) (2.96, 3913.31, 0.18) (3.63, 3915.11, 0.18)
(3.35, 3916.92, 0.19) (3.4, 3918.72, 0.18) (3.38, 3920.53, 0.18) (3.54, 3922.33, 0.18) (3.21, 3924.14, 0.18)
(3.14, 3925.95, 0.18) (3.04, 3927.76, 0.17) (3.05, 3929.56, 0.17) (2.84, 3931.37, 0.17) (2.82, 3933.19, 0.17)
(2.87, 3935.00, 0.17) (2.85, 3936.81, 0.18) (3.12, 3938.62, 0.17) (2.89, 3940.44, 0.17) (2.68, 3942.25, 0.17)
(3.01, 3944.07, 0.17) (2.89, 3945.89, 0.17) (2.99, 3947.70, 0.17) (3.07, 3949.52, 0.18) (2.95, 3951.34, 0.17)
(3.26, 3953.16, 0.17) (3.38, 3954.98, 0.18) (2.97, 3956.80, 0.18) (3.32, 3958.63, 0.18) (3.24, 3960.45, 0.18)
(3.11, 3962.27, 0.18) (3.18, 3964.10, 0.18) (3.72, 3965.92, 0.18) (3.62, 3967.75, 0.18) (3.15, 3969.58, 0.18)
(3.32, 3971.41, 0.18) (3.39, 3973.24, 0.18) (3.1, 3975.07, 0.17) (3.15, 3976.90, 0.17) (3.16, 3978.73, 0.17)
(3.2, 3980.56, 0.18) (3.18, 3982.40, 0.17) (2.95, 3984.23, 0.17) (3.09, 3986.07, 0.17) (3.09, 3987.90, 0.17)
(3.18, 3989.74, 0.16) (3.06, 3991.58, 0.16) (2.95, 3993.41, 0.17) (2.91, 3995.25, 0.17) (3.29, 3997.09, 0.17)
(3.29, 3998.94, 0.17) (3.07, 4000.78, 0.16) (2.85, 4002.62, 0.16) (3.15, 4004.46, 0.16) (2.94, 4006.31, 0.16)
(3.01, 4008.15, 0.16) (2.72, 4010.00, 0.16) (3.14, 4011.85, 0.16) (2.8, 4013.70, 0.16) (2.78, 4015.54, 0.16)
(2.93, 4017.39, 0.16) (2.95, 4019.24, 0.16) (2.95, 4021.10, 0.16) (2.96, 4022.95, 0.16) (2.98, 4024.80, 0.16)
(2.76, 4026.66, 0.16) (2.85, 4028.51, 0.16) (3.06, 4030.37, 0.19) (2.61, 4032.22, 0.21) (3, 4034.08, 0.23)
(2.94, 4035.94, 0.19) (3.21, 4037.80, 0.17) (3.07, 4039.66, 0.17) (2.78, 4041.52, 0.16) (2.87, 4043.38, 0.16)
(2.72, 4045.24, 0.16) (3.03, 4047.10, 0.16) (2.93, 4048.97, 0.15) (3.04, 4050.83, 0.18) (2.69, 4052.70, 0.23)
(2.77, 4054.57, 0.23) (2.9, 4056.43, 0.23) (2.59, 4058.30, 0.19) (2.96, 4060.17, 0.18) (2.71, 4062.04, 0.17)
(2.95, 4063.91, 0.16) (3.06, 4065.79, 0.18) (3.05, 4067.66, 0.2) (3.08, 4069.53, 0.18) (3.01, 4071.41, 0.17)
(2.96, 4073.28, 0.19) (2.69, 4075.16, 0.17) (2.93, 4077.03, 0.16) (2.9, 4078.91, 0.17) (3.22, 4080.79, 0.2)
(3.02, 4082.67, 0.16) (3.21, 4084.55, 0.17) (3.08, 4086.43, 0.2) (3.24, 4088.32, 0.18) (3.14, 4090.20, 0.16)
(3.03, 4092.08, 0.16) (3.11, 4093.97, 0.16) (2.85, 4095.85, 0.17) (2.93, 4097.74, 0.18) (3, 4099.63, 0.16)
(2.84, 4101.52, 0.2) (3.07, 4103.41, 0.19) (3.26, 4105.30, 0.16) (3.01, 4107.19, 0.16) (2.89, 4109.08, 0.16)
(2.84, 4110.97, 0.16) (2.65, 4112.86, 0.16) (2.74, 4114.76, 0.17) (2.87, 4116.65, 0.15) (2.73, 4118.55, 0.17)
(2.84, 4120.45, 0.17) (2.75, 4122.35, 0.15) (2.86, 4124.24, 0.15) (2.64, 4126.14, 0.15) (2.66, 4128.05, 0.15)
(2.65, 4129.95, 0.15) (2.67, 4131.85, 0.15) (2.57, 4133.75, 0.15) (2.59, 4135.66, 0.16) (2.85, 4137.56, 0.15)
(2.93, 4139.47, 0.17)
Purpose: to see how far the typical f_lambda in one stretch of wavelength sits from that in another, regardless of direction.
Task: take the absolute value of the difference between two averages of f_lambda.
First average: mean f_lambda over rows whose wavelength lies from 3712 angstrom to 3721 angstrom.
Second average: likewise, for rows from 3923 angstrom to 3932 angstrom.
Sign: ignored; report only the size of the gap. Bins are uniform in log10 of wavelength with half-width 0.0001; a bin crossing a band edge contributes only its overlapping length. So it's 1.1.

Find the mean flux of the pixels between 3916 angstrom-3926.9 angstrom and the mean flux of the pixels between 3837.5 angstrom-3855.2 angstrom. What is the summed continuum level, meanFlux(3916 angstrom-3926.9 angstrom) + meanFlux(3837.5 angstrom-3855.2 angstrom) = 6.69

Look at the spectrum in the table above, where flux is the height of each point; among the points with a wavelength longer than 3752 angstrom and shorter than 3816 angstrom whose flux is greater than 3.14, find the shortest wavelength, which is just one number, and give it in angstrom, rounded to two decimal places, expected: 3752.71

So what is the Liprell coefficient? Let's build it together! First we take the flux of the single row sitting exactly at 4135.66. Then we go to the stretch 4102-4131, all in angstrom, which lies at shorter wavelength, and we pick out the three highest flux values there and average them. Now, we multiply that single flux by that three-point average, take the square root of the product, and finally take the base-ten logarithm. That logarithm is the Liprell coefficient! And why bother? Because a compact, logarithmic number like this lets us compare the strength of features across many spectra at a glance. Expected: 0.45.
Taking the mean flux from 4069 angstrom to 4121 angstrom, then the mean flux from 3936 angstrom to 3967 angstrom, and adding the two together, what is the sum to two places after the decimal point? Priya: 6.07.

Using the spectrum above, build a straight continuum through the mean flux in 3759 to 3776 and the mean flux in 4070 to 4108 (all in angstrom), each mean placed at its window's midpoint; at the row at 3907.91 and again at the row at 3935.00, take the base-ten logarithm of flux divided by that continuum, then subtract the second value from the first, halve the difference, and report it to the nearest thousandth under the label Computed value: 0.023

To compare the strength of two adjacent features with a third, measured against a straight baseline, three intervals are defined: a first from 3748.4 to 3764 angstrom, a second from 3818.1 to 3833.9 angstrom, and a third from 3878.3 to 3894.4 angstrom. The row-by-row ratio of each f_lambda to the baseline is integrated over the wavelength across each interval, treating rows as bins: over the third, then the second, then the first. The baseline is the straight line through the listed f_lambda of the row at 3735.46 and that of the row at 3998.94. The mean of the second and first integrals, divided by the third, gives 0.93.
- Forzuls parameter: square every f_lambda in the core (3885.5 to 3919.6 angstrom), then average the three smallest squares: 9.1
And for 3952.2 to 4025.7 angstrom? 7.7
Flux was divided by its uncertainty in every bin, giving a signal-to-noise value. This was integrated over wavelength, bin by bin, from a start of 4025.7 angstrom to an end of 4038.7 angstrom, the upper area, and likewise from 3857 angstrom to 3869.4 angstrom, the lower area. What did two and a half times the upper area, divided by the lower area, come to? 2.15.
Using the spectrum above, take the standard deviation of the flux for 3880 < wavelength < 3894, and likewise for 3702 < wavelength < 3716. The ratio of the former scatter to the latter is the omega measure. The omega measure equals 0.71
